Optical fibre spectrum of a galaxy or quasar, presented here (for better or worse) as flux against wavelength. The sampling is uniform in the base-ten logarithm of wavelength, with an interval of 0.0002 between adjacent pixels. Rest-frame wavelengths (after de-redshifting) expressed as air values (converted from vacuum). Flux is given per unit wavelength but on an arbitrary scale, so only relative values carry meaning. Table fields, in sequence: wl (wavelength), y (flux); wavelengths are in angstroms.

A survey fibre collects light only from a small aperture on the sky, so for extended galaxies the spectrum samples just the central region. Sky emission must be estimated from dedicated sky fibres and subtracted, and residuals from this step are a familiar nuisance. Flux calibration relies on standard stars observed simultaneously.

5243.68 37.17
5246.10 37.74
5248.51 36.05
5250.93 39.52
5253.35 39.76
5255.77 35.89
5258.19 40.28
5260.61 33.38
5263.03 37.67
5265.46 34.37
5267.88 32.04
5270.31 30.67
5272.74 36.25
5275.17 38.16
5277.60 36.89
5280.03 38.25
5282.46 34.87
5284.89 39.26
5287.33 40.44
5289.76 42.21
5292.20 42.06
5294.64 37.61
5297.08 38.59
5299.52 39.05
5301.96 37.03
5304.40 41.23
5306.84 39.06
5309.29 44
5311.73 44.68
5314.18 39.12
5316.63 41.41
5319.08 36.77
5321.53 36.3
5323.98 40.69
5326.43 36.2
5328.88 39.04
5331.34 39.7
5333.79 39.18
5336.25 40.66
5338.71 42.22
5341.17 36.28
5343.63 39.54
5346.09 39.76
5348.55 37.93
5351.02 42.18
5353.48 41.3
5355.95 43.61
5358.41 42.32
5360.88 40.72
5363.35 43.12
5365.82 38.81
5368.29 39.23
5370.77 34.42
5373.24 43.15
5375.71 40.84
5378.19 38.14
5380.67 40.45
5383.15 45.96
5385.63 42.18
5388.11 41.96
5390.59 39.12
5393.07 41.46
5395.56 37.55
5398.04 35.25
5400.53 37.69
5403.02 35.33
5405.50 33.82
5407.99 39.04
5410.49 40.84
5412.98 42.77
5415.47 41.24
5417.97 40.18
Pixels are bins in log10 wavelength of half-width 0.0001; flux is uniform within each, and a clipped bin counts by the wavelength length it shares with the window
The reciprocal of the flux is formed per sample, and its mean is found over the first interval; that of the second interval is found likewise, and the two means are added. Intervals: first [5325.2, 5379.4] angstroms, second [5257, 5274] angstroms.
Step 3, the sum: 0.0540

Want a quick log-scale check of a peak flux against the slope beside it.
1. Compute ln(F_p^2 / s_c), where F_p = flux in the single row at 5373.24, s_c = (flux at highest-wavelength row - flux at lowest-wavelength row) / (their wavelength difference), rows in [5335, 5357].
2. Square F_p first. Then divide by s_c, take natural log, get 9.4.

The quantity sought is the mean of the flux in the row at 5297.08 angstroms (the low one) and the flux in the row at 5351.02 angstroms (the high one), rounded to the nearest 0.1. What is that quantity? 40.4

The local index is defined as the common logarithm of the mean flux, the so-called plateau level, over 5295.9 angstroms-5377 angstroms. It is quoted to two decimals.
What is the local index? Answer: 1.60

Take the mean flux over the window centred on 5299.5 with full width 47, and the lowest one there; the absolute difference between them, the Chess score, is 4.5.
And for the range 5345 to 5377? 6.1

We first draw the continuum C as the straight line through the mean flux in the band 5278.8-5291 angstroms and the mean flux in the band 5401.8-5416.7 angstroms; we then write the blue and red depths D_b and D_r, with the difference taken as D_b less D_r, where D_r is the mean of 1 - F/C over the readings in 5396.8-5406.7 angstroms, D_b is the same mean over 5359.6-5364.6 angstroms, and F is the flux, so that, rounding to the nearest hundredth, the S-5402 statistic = -0.16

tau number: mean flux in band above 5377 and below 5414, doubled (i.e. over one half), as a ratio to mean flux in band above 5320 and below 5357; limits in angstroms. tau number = 1.99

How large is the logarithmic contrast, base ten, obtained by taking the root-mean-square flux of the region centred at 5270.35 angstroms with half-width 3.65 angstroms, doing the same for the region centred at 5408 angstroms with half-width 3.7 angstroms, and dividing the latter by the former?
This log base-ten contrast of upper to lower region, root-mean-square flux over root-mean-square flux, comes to 0.06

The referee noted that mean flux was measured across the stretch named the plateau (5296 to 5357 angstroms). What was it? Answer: 39.8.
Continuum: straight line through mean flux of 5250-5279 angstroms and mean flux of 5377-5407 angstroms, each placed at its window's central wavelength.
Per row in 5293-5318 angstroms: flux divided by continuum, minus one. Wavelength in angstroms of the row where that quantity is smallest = 5301.96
